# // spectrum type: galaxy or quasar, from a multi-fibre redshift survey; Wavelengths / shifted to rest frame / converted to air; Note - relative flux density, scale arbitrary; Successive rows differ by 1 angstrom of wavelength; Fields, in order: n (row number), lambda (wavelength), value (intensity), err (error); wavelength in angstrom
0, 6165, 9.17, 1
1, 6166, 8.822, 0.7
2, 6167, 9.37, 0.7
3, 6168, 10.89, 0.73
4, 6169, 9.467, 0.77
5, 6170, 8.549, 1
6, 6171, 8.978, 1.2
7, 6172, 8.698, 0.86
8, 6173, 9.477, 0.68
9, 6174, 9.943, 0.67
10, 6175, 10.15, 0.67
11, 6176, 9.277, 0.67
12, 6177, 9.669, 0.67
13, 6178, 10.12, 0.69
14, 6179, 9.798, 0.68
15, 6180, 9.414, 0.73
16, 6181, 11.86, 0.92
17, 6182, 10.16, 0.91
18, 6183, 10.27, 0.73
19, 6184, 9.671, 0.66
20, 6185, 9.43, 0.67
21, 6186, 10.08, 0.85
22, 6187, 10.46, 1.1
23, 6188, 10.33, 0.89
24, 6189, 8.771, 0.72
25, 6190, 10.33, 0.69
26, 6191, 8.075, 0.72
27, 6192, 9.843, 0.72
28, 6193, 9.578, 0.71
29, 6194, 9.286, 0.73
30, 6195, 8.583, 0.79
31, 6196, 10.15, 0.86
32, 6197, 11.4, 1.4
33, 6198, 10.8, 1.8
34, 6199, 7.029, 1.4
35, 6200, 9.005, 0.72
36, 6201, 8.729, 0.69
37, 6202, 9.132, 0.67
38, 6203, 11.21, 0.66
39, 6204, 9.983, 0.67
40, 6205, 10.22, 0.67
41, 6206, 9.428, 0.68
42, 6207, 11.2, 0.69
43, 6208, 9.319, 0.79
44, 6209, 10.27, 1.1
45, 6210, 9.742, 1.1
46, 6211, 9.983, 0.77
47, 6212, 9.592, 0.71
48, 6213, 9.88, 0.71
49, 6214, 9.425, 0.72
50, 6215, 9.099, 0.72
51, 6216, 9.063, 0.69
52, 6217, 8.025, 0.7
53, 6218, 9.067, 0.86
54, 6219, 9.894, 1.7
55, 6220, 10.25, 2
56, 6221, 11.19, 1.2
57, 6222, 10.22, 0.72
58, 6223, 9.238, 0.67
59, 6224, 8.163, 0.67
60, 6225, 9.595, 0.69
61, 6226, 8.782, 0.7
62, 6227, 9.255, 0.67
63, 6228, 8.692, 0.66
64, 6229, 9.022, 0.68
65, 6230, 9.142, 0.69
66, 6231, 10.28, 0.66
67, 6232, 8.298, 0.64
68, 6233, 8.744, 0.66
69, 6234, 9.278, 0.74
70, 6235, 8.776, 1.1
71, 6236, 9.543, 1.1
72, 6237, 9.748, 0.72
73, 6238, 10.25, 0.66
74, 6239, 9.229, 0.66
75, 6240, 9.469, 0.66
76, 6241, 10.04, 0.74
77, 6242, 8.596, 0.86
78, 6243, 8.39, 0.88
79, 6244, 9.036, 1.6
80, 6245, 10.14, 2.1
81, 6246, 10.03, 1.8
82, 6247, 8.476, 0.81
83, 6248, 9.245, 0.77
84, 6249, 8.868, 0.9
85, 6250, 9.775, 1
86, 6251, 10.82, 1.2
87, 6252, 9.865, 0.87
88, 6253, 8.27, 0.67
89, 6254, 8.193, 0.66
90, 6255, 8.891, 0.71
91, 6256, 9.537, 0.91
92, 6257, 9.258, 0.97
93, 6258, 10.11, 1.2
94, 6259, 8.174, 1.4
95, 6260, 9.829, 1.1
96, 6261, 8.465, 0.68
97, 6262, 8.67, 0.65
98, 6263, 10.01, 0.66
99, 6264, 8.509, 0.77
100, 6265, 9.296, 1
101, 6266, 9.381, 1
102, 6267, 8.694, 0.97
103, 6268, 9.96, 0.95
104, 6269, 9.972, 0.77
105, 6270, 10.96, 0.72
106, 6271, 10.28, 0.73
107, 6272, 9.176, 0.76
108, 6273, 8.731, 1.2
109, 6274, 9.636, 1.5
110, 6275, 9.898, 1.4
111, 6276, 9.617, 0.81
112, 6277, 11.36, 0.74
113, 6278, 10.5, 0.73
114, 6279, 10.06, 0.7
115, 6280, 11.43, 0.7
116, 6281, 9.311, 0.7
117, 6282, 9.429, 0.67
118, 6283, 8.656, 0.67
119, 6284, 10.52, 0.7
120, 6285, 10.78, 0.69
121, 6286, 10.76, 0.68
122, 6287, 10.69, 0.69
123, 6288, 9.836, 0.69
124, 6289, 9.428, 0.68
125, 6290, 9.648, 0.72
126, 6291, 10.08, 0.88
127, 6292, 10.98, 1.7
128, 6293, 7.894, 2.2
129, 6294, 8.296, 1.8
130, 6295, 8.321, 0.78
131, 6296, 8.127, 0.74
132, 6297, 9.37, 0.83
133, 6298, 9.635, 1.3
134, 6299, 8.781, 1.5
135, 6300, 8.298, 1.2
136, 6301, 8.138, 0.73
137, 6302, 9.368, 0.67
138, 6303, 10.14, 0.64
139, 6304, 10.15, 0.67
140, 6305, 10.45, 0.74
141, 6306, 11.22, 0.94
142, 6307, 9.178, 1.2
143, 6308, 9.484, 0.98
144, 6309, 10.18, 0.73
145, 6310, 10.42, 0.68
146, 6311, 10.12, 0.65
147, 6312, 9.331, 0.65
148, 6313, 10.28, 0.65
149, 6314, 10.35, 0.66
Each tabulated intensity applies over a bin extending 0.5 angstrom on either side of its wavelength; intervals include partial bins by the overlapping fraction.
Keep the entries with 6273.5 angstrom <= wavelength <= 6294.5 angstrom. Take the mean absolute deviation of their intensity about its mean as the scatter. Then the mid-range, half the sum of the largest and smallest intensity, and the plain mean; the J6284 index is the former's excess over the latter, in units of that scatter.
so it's -0.4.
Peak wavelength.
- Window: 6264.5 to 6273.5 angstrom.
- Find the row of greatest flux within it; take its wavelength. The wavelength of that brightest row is 6270 angstrom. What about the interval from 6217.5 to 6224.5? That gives 6221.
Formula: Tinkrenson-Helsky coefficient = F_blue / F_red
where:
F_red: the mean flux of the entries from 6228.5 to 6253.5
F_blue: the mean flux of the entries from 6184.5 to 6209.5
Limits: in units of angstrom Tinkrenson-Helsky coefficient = 1.04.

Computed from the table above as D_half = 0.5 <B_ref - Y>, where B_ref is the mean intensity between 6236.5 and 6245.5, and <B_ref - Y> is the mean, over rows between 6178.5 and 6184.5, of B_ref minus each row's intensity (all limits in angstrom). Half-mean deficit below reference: -0.38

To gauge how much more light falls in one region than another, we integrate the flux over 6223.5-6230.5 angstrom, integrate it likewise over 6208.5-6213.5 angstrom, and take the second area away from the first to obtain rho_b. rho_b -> 13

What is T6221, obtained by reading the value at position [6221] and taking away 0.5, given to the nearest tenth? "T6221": 10.7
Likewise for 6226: 8.3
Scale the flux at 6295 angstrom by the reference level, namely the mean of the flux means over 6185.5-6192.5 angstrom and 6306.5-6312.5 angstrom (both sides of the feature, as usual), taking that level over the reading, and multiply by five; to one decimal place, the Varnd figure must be 5.9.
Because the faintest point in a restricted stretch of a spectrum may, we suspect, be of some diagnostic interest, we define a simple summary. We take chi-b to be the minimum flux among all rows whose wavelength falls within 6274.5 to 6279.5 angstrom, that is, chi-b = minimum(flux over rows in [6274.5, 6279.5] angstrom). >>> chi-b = 9.617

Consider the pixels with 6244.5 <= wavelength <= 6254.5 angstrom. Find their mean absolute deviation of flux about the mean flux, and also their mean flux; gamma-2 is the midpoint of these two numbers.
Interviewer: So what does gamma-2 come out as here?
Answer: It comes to 5.1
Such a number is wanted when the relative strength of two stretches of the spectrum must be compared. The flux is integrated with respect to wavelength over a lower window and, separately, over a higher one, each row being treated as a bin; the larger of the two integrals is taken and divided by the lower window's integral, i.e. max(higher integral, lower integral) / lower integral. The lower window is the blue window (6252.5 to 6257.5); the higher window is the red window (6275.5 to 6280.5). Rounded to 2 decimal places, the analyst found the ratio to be 1.20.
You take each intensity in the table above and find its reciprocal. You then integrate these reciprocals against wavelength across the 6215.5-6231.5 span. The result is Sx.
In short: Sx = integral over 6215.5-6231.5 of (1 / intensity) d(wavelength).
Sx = 1.72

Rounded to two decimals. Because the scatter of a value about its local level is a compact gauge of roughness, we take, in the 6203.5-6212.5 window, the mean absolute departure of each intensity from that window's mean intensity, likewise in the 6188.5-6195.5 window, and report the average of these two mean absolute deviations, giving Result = 0.51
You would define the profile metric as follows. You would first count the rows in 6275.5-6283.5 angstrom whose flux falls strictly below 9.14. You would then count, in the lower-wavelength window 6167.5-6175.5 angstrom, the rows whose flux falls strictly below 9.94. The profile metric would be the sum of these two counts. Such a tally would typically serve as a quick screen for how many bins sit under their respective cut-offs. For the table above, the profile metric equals 6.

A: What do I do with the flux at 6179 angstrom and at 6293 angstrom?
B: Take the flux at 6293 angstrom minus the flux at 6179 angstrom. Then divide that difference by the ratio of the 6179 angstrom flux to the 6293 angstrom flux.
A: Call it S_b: -1.5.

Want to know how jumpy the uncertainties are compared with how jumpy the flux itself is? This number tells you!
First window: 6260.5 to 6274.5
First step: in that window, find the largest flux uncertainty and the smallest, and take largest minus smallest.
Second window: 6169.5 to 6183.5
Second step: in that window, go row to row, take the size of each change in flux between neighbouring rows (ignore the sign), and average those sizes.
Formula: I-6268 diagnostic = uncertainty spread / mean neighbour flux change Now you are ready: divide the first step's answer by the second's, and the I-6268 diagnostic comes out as 1.3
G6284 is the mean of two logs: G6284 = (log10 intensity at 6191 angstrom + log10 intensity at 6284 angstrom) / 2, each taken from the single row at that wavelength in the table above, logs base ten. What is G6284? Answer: 0.965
